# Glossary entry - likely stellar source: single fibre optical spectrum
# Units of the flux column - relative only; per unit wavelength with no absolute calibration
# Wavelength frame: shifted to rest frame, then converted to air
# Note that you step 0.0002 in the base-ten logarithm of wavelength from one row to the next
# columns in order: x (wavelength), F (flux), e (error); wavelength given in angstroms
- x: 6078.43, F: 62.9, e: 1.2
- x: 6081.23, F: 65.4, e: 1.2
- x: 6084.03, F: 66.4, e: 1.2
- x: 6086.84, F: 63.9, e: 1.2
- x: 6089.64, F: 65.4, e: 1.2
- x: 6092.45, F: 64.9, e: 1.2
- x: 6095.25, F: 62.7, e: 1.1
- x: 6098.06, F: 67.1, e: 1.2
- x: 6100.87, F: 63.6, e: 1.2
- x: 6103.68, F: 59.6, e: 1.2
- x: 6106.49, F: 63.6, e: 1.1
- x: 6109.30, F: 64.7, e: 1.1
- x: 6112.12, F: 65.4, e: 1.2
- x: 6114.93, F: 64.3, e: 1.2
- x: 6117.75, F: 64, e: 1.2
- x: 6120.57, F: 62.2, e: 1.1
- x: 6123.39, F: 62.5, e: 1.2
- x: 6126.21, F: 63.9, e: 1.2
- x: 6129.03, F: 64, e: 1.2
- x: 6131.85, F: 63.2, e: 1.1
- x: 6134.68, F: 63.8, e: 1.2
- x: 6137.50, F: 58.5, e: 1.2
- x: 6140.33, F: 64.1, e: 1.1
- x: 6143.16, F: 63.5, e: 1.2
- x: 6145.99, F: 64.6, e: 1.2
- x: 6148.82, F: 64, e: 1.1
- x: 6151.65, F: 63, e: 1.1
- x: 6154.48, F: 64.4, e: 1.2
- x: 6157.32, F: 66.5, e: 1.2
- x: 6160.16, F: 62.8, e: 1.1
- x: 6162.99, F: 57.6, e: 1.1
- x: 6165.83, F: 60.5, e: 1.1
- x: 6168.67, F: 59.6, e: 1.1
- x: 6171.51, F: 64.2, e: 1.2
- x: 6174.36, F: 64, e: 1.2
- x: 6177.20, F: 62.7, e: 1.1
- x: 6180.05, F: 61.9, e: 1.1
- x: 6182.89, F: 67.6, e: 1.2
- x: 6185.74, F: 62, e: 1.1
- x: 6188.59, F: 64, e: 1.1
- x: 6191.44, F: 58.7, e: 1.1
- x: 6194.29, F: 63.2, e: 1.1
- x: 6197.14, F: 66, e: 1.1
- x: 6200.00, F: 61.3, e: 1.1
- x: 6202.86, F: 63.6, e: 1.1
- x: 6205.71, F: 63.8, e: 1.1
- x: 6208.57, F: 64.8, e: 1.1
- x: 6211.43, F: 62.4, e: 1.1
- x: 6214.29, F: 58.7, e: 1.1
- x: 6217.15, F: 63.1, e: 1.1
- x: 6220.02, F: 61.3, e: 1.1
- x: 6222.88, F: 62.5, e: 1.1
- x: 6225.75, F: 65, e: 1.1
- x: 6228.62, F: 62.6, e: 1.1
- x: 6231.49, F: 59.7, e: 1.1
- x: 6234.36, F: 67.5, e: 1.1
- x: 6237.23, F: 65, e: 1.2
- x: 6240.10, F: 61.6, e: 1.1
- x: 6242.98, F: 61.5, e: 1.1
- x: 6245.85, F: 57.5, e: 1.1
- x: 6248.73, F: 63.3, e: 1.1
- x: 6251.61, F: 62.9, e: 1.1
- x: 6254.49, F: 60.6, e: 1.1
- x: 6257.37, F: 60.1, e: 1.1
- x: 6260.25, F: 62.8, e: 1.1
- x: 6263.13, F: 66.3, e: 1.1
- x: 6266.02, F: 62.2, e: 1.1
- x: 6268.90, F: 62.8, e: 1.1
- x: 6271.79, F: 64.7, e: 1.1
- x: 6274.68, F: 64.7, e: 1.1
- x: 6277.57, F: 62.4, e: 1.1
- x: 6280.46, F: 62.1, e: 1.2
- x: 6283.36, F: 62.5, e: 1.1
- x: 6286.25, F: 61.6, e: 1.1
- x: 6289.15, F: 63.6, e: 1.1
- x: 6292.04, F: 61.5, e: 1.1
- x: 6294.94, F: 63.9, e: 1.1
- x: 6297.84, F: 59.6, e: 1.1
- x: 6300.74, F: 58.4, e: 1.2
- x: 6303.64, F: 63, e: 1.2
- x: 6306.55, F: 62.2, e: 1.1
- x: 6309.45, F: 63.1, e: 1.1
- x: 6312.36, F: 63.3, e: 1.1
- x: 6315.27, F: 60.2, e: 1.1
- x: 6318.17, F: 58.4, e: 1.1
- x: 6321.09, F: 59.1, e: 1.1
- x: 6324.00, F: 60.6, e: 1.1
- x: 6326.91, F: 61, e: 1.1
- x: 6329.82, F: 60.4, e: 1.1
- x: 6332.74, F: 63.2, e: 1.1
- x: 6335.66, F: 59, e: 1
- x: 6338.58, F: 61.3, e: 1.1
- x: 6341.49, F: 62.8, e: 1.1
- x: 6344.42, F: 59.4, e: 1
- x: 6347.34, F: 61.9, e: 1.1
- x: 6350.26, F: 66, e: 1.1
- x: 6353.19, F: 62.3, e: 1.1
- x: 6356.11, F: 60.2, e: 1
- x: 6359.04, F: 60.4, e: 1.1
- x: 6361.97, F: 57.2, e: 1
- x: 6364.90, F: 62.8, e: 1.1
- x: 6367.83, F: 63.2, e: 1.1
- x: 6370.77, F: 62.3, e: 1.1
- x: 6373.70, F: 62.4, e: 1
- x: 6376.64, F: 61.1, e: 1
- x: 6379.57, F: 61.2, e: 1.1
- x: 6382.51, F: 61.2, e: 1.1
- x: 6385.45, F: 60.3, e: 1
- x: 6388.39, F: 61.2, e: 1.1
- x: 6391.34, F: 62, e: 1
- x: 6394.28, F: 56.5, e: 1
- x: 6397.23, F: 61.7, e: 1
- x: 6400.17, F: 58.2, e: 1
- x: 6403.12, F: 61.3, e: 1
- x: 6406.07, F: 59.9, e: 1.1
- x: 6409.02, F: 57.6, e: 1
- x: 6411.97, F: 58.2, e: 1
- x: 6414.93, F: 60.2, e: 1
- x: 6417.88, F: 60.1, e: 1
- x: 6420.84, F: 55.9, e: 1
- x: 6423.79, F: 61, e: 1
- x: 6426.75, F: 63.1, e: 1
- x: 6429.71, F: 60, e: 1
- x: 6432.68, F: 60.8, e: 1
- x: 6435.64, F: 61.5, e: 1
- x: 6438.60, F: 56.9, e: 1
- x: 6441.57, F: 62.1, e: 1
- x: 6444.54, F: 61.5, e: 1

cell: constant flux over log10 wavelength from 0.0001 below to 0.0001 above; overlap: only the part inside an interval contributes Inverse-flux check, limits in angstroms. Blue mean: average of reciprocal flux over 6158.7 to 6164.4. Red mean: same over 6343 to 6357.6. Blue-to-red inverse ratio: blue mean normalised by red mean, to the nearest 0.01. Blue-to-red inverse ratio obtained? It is 1.03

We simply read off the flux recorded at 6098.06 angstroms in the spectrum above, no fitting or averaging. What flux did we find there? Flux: 67.1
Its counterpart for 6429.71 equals 60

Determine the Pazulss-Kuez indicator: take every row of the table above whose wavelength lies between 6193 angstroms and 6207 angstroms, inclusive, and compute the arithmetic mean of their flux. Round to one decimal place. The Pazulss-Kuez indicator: 63.6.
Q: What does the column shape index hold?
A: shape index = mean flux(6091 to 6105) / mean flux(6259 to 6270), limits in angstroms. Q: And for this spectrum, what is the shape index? 1.00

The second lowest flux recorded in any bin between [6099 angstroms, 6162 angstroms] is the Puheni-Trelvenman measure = 59.6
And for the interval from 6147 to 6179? 59.6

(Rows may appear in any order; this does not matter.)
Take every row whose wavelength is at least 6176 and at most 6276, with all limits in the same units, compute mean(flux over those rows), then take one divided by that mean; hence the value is 0.0159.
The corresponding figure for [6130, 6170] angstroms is 0.0160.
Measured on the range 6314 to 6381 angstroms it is 0.0164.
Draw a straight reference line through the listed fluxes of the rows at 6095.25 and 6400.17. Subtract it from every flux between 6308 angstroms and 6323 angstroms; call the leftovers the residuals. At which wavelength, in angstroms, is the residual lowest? 6318.17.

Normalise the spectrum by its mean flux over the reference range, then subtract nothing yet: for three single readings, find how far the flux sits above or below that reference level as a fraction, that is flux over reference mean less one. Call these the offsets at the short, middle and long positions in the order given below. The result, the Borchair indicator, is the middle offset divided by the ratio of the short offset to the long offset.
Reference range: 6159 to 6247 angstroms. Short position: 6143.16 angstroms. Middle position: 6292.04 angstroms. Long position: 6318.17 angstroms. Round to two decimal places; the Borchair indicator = 0.06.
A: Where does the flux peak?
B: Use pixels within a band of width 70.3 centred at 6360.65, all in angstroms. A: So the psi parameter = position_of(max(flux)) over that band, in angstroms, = 6350.26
